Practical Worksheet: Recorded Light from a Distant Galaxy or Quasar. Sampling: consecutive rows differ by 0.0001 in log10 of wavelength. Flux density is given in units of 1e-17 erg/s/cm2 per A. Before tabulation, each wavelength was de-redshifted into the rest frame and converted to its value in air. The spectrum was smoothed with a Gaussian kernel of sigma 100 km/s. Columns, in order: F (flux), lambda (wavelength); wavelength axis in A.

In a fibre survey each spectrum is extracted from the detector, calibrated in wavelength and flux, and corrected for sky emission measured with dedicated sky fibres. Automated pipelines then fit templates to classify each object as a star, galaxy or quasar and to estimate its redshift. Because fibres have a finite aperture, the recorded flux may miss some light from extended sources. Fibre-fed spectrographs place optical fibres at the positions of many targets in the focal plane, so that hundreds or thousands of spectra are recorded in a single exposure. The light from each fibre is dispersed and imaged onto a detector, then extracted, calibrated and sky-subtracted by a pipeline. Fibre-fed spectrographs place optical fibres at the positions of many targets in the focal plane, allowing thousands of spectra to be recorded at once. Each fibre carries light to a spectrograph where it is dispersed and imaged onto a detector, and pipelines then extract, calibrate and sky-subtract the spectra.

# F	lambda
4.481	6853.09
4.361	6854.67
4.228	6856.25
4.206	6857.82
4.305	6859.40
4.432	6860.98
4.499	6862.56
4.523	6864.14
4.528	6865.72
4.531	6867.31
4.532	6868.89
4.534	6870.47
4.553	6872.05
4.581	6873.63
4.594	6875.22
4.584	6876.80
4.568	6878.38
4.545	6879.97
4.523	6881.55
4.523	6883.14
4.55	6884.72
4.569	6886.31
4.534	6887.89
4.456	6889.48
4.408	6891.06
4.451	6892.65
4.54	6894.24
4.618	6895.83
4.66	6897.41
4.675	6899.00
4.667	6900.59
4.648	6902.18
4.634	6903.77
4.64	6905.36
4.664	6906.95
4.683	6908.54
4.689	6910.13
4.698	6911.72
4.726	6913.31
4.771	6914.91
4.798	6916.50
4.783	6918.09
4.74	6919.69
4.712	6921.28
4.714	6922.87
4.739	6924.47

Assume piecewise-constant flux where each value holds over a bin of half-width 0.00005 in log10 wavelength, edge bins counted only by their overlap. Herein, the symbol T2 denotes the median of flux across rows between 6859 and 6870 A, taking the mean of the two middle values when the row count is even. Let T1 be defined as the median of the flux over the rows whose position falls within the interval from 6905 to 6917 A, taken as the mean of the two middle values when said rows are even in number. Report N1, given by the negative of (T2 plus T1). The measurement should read -9.22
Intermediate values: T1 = 4.69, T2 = 4.52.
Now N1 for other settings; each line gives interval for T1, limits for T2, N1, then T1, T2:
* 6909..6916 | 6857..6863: -9.08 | 4.71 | 4.37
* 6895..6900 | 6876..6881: -9.23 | 4.66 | 4.57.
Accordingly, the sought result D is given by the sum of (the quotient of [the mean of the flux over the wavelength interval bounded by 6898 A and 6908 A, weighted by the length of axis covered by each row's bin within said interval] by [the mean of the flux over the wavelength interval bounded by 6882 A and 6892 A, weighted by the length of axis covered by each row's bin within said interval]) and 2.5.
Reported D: 3.53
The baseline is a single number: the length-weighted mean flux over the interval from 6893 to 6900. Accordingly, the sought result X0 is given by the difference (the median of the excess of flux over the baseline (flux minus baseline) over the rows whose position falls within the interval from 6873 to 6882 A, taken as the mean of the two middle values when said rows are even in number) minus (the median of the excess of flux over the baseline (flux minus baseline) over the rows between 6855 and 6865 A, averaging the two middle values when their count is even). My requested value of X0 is 0.21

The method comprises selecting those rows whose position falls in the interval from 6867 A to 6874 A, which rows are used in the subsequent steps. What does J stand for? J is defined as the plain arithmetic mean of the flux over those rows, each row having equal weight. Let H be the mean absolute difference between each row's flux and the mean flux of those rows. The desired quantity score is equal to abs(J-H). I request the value 4.53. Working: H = 0.017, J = 4.55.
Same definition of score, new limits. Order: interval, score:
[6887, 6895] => 4.43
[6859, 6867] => 4.39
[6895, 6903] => 4.64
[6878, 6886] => 4.53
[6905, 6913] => 4.66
